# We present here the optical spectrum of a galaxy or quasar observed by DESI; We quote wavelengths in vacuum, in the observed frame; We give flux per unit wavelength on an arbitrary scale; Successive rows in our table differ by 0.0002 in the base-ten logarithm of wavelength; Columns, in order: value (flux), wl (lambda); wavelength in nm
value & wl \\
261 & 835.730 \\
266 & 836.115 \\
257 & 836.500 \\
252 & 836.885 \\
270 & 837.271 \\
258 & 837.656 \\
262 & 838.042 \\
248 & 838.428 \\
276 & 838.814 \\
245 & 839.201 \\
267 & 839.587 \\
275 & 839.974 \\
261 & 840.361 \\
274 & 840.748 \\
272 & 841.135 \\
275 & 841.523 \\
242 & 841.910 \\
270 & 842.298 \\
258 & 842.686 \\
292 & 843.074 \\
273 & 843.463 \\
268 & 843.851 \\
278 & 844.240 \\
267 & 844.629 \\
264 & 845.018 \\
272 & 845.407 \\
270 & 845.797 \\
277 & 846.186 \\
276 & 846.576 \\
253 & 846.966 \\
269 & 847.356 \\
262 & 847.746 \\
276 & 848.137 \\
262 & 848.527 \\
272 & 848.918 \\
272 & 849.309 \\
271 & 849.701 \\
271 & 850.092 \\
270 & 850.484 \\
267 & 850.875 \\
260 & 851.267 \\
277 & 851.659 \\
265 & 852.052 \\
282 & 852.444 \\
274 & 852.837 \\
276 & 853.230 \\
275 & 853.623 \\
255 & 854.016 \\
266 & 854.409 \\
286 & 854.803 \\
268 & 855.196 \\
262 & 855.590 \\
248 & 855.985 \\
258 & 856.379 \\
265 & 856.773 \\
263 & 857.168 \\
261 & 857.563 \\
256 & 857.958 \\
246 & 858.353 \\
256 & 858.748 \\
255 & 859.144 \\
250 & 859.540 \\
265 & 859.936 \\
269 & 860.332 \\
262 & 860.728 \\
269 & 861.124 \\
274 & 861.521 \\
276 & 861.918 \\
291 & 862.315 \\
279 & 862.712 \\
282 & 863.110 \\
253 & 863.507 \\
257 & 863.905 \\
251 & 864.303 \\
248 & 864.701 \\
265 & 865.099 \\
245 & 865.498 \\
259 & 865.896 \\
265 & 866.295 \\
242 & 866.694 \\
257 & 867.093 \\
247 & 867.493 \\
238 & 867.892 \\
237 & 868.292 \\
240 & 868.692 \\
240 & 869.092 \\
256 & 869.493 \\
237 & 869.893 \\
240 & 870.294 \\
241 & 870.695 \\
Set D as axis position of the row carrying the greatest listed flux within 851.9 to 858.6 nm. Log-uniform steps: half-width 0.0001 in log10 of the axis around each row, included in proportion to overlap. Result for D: 854.803 nm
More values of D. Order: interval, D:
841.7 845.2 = 843.074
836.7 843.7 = 843.074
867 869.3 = 867.093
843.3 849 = 844.240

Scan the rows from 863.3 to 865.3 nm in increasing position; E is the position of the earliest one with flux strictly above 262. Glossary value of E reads 865.099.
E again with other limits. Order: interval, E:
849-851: 849.309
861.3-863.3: 861.521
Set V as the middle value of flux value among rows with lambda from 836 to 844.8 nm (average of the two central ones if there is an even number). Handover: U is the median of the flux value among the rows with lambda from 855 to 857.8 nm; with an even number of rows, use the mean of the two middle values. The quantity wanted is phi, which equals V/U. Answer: 1.02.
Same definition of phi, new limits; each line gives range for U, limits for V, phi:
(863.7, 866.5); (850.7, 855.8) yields 1.04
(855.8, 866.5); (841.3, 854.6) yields 1.04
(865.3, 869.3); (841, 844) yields 1.11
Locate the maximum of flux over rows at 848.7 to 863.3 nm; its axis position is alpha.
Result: 862.315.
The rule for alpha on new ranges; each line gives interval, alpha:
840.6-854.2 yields 843.074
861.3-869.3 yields 862.315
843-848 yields 843.074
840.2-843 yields 841.523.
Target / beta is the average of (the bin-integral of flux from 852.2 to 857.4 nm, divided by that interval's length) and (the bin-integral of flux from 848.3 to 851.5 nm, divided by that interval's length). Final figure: 268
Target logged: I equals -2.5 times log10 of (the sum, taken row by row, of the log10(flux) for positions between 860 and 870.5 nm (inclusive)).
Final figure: -4.5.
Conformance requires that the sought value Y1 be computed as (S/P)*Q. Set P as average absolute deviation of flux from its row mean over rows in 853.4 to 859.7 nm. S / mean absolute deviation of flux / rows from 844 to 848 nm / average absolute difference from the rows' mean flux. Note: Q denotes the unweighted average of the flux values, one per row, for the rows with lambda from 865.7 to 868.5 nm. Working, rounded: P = 7.6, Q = 249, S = 5.8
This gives 191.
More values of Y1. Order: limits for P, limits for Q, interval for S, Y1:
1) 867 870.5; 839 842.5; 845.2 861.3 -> 300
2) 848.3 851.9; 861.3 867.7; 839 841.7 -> 514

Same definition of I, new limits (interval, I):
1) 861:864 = -3.2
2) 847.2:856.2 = -4.4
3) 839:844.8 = -3.9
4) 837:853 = -5.0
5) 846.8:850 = -3.2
